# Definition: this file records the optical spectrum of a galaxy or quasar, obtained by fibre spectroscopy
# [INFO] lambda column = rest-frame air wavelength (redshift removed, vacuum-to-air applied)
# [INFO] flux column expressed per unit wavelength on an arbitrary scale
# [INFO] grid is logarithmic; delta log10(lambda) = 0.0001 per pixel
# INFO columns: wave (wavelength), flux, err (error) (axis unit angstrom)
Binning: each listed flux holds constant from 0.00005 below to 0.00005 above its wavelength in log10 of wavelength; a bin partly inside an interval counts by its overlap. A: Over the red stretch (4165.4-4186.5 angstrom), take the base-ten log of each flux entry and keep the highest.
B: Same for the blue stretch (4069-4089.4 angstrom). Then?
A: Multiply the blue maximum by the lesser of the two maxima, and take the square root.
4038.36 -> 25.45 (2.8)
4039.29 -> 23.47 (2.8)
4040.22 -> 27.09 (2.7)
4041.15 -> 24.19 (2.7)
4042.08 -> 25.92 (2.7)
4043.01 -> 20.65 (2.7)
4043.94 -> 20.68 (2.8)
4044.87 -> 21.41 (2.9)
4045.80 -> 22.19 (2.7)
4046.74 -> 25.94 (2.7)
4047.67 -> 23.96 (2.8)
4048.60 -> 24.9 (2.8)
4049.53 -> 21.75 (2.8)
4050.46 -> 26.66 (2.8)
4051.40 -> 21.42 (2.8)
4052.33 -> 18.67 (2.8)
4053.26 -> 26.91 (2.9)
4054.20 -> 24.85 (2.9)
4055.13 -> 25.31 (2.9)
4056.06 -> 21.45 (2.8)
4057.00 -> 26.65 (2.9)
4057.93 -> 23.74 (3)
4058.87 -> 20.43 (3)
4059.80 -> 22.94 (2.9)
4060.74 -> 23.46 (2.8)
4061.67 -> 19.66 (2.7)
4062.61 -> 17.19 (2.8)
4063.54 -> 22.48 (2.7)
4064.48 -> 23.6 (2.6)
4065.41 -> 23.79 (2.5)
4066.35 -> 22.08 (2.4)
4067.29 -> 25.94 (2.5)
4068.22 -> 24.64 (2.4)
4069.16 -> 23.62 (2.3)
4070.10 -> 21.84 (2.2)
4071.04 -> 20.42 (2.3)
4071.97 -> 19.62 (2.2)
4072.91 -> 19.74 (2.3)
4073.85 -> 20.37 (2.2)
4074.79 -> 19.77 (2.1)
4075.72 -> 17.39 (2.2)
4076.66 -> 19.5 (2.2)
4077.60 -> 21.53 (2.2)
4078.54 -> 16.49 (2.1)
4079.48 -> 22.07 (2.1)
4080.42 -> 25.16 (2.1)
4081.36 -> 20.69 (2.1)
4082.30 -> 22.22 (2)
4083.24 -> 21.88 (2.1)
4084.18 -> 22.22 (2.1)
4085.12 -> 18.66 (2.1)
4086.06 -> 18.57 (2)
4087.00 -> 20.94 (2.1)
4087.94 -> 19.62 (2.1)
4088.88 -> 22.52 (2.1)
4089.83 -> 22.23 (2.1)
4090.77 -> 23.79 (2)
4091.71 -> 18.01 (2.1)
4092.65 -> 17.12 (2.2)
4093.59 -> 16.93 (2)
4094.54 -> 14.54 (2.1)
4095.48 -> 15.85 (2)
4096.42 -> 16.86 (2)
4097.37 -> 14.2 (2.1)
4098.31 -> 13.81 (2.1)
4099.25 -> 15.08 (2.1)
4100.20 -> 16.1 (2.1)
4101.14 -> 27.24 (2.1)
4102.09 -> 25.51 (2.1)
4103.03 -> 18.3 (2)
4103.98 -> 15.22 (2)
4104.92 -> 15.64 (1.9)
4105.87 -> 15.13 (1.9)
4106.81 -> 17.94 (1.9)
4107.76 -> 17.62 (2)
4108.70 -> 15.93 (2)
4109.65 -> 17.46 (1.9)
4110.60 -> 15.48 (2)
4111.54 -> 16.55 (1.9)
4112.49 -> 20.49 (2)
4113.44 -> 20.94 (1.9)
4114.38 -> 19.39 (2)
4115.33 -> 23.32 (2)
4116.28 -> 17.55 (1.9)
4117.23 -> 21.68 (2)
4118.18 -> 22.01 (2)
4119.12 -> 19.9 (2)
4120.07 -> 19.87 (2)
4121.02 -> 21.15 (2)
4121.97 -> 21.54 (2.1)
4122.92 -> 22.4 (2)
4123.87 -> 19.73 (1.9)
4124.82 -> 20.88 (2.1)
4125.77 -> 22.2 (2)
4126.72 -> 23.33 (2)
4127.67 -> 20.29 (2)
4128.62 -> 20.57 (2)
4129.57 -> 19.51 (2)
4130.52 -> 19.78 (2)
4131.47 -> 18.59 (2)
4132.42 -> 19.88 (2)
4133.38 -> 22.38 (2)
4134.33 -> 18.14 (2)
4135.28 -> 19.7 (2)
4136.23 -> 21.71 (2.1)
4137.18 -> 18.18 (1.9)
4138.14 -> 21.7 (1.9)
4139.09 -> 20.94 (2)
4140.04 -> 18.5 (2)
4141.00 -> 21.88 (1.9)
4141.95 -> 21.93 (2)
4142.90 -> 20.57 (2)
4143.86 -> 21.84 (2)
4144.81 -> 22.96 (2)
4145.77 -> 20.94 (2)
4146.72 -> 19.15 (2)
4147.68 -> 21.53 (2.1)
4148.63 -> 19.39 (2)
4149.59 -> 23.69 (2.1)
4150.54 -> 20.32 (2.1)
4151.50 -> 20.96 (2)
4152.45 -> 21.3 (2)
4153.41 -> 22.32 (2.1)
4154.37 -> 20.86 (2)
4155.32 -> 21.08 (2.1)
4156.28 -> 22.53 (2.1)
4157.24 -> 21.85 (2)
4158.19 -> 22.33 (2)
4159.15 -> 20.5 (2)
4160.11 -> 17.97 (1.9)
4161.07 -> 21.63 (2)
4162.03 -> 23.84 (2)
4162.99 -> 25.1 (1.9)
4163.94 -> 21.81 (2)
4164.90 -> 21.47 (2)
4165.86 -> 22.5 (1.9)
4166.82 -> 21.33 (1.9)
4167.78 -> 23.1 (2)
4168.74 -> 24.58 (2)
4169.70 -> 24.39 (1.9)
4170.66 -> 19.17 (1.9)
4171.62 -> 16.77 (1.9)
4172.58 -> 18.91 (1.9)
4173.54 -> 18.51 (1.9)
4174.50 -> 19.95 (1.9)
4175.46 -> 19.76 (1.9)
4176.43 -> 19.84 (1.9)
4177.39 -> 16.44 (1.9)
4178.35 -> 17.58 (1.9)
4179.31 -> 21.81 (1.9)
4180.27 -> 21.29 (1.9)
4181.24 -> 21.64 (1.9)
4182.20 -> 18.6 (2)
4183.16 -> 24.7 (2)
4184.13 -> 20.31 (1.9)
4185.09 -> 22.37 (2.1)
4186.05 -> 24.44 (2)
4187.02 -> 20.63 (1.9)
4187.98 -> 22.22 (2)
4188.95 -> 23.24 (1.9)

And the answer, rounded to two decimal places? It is 1.40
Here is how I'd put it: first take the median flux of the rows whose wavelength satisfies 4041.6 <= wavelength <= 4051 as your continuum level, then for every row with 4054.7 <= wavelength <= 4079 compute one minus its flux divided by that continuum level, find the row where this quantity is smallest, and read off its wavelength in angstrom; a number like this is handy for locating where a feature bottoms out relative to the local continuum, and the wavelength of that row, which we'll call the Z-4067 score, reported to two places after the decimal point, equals 4057.00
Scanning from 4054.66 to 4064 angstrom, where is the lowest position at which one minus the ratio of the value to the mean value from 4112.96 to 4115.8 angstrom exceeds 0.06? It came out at 4061.67 angstrom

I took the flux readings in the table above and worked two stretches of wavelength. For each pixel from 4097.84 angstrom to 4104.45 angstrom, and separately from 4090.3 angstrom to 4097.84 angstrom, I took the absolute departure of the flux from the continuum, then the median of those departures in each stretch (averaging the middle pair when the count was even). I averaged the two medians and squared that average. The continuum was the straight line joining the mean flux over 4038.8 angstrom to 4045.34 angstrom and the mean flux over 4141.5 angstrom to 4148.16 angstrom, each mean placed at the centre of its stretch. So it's 33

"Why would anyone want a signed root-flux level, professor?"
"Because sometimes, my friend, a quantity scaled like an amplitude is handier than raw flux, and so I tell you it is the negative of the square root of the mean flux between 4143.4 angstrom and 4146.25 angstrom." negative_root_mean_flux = -4.68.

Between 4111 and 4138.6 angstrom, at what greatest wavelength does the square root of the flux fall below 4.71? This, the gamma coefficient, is 4138.14 angstrom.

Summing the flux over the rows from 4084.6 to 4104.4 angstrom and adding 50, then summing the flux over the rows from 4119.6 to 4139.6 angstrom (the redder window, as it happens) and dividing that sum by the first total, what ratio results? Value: 0.98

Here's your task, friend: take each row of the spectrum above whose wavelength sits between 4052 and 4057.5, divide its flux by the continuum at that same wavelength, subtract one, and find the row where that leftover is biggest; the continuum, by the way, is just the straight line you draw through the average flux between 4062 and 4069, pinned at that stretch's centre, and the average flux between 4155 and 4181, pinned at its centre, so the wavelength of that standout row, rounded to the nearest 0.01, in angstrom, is 4053.26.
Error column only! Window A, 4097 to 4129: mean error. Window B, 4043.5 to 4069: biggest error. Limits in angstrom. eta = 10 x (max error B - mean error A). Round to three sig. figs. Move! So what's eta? 10.0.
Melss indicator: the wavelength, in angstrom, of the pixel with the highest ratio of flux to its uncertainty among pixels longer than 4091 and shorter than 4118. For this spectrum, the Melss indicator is 4101.14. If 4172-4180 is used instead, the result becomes 4179.31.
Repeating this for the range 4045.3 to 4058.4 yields 4046.74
